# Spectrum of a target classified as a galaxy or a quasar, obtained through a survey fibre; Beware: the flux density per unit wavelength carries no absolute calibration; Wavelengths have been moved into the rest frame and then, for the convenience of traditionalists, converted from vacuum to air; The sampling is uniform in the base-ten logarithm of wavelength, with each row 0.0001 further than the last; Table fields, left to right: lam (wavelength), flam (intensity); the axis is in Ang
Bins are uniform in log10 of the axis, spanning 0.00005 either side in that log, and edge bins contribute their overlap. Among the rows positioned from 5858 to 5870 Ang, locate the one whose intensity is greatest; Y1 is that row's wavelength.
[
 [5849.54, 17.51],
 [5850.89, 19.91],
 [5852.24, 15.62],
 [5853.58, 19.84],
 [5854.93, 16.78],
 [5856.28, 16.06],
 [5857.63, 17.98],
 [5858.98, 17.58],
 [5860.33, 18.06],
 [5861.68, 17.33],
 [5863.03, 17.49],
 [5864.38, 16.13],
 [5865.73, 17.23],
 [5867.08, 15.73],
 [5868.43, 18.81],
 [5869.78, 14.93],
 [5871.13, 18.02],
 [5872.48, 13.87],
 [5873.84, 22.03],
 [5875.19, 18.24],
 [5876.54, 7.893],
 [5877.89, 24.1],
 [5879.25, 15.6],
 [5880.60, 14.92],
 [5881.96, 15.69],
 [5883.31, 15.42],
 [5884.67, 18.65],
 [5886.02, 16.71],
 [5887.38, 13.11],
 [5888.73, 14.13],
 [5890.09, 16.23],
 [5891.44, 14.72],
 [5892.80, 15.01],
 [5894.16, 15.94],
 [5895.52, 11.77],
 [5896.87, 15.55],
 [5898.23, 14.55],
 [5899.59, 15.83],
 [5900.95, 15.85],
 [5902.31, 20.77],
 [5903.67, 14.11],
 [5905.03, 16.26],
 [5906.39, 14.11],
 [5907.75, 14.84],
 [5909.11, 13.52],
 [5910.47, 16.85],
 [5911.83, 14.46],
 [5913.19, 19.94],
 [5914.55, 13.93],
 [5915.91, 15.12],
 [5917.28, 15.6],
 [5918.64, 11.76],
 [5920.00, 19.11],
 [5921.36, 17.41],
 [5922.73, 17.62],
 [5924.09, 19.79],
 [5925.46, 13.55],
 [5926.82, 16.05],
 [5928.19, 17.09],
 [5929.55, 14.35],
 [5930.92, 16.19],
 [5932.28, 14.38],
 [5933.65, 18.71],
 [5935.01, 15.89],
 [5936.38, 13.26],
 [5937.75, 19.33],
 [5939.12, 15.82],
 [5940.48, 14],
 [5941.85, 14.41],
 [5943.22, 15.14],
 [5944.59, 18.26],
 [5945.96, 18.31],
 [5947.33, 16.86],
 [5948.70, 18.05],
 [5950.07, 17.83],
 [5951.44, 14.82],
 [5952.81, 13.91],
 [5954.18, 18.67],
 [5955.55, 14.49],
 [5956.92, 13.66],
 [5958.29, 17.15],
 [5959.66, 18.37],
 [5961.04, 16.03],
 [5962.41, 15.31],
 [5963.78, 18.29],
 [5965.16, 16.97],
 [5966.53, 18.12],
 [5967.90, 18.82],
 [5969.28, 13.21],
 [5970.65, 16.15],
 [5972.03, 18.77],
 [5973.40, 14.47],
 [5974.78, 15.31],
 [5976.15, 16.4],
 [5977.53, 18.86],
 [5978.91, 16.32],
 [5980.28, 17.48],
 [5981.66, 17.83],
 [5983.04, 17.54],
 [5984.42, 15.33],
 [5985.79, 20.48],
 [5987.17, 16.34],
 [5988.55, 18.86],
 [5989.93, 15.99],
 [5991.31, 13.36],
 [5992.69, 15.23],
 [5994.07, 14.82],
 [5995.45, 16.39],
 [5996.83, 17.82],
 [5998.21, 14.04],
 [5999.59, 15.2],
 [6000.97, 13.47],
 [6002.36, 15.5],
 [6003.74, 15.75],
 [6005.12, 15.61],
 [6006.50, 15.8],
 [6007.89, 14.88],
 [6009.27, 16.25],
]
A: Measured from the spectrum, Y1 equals 5868.43 Ang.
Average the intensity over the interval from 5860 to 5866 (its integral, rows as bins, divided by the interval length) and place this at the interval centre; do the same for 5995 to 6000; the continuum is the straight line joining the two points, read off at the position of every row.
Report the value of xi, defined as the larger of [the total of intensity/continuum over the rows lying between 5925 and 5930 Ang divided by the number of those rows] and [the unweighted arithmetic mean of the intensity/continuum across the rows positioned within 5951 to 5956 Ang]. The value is 0.95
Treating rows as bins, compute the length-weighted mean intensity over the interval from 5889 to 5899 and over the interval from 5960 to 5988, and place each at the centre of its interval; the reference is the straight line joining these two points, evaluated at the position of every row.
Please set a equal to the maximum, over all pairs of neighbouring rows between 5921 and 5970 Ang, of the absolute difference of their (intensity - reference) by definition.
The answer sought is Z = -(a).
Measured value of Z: -6.3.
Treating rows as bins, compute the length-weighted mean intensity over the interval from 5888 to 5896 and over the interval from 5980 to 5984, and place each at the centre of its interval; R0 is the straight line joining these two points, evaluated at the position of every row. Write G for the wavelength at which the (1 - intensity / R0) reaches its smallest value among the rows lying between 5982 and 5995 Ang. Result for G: 5985.79 Ang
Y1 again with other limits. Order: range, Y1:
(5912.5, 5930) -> 5913.19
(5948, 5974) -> 5967.90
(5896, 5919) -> 5902.31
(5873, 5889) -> 5877.89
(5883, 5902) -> 5884.67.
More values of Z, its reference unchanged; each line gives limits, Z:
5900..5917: -6.7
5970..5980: -4.3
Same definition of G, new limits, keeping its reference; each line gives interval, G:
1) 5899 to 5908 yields 5902.31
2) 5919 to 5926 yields 5924.09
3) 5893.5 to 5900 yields 5894.16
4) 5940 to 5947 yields 5945.96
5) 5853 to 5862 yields 5853.58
